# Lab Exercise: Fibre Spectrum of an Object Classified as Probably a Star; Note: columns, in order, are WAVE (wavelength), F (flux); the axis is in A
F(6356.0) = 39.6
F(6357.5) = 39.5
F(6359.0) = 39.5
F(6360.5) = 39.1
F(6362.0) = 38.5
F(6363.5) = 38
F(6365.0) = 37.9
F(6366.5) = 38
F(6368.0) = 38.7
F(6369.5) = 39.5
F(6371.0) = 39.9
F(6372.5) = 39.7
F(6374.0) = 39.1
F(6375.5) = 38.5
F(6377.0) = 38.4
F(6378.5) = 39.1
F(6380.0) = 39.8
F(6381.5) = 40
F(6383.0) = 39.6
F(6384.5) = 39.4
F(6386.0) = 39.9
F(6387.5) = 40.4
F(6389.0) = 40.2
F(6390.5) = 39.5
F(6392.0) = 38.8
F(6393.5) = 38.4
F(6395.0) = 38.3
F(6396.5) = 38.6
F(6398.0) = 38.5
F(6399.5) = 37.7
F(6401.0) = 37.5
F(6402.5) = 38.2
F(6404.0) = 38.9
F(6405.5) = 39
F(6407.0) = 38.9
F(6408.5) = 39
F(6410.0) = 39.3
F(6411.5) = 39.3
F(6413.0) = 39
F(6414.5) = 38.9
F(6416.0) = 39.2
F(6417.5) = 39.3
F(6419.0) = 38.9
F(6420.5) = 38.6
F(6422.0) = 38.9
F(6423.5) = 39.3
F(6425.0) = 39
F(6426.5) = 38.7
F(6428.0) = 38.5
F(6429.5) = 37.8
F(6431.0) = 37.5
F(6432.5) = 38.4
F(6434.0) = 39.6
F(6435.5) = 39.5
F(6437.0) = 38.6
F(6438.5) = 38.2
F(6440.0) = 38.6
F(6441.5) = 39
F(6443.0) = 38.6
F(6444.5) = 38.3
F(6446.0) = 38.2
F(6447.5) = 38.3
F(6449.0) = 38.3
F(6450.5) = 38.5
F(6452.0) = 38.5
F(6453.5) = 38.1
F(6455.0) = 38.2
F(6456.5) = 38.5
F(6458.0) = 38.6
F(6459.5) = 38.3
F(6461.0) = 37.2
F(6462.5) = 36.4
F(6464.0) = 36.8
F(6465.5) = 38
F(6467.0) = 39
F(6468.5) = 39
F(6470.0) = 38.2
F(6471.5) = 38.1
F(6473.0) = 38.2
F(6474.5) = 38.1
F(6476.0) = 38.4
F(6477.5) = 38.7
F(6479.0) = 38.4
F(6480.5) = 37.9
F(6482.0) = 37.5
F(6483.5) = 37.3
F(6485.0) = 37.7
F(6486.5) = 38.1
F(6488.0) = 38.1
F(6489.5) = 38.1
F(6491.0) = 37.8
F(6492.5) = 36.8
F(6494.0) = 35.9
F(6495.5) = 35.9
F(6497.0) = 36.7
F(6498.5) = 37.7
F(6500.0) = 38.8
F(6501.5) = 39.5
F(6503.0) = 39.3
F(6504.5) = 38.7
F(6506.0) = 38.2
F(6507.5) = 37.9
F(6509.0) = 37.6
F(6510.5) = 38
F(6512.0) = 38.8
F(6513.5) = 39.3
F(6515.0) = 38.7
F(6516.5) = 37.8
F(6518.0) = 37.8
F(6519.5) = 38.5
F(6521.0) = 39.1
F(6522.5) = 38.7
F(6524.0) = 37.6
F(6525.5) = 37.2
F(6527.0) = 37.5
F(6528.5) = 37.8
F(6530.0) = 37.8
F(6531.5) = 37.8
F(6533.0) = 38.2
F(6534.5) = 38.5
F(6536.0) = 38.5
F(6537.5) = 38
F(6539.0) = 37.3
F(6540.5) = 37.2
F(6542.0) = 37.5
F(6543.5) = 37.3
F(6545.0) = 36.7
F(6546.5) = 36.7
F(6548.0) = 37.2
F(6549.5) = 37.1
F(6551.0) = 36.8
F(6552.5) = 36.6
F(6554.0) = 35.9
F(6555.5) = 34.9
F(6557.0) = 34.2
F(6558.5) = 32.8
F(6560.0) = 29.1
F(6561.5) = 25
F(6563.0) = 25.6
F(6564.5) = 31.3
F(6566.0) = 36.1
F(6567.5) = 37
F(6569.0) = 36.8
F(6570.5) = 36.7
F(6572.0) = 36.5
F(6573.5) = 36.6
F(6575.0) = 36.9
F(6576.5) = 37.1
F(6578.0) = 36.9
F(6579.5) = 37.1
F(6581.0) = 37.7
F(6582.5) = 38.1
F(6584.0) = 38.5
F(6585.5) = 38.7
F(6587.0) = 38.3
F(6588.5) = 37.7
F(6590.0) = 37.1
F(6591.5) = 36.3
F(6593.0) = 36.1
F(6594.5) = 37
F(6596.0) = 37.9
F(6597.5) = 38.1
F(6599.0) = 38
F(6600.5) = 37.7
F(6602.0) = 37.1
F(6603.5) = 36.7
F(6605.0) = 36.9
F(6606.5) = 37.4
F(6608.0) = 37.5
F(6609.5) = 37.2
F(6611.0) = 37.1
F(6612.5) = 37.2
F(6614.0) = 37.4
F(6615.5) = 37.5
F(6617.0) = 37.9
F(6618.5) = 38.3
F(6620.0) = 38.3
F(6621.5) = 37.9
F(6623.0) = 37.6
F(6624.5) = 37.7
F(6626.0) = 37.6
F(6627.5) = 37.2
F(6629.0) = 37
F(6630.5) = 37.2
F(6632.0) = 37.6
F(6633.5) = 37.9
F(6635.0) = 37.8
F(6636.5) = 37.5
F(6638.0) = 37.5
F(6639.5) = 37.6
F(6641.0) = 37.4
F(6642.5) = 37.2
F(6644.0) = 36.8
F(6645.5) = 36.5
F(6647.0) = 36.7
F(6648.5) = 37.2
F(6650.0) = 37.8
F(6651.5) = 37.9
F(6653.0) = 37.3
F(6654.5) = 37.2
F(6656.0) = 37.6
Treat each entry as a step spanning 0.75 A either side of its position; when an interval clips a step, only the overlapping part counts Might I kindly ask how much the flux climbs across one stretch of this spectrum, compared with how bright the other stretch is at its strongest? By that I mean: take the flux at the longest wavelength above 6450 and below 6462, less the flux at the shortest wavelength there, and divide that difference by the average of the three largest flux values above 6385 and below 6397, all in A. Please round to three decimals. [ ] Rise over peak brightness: -0.032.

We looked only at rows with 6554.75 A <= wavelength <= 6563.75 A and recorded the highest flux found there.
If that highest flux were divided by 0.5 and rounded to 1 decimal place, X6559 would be 69.8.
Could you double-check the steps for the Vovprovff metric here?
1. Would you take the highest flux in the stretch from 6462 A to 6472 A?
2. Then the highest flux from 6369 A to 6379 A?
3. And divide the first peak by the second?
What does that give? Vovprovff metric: 0.98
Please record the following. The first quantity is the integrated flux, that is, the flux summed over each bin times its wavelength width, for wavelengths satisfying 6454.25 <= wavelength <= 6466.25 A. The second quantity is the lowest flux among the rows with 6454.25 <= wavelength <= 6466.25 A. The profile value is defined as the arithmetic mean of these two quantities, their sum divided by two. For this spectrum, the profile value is 245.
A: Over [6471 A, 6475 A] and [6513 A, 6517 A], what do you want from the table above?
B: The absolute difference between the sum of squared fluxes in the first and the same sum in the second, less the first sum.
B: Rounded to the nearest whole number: -4254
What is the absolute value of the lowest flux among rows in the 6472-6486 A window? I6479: 37.3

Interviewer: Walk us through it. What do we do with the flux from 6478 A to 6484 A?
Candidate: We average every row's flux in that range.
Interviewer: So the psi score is 37.8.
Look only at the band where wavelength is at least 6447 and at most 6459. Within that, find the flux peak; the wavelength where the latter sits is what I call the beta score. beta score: 6458.0 A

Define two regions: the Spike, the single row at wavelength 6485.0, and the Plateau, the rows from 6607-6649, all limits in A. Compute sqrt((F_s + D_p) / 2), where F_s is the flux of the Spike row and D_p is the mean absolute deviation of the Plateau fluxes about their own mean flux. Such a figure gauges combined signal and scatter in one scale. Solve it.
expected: 4.36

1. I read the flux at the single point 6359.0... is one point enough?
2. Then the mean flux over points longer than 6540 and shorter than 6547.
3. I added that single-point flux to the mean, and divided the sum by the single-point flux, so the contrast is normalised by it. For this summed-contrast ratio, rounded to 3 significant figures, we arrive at 1.94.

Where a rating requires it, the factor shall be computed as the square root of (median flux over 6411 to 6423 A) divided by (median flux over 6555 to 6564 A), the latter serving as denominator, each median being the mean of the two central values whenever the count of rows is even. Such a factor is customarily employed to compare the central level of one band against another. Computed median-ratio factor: 1.122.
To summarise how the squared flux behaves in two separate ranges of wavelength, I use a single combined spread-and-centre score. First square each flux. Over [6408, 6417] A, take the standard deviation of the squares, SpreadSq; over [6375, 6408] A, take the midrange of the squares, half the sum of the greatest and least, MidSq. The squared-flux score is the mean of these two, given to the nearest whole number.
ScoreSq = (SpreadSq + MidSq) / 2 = 766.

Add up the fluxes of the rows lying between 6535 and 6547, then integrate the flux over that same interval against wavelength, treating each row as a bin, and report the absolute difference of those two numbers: 150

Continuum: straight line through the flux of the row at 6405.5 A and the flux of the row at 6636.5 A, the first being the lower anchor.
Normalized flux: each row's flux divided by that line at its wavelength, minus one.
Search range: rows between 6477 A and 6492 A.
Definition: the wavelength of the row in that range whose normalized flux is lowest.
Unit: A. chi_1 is 6483.5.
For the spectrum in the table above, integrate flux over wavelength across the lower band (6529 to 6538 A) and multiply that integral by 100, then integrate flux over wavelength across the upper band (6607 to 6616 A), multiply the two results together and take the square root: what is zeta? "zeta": 3395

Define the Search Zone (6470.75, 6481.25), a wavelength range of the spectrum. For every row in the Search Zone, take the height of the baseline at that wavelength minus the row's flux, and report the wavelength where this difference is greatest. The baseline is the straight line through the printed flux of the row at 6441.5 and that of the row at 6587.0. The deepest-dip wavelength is 6480.5 A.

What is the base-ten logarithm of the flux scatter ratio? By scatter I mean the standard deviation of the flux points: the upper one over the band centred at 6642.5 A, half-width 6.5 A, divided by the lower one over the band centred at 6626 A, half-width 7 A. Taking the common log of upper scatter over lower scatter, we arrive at 0.0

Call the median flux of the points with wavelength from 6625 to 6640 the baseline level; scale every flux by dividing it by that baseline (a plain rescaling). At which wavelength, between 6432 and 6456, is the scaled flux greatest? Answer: 6434.0 A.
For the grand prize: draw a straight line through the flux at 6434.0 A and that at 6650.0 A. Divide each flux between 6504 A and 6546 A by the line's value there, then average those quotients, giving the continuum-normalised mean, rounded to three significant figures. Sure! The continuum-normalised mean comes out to 0.978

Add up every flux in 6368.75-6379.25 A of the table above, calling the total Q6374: 274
